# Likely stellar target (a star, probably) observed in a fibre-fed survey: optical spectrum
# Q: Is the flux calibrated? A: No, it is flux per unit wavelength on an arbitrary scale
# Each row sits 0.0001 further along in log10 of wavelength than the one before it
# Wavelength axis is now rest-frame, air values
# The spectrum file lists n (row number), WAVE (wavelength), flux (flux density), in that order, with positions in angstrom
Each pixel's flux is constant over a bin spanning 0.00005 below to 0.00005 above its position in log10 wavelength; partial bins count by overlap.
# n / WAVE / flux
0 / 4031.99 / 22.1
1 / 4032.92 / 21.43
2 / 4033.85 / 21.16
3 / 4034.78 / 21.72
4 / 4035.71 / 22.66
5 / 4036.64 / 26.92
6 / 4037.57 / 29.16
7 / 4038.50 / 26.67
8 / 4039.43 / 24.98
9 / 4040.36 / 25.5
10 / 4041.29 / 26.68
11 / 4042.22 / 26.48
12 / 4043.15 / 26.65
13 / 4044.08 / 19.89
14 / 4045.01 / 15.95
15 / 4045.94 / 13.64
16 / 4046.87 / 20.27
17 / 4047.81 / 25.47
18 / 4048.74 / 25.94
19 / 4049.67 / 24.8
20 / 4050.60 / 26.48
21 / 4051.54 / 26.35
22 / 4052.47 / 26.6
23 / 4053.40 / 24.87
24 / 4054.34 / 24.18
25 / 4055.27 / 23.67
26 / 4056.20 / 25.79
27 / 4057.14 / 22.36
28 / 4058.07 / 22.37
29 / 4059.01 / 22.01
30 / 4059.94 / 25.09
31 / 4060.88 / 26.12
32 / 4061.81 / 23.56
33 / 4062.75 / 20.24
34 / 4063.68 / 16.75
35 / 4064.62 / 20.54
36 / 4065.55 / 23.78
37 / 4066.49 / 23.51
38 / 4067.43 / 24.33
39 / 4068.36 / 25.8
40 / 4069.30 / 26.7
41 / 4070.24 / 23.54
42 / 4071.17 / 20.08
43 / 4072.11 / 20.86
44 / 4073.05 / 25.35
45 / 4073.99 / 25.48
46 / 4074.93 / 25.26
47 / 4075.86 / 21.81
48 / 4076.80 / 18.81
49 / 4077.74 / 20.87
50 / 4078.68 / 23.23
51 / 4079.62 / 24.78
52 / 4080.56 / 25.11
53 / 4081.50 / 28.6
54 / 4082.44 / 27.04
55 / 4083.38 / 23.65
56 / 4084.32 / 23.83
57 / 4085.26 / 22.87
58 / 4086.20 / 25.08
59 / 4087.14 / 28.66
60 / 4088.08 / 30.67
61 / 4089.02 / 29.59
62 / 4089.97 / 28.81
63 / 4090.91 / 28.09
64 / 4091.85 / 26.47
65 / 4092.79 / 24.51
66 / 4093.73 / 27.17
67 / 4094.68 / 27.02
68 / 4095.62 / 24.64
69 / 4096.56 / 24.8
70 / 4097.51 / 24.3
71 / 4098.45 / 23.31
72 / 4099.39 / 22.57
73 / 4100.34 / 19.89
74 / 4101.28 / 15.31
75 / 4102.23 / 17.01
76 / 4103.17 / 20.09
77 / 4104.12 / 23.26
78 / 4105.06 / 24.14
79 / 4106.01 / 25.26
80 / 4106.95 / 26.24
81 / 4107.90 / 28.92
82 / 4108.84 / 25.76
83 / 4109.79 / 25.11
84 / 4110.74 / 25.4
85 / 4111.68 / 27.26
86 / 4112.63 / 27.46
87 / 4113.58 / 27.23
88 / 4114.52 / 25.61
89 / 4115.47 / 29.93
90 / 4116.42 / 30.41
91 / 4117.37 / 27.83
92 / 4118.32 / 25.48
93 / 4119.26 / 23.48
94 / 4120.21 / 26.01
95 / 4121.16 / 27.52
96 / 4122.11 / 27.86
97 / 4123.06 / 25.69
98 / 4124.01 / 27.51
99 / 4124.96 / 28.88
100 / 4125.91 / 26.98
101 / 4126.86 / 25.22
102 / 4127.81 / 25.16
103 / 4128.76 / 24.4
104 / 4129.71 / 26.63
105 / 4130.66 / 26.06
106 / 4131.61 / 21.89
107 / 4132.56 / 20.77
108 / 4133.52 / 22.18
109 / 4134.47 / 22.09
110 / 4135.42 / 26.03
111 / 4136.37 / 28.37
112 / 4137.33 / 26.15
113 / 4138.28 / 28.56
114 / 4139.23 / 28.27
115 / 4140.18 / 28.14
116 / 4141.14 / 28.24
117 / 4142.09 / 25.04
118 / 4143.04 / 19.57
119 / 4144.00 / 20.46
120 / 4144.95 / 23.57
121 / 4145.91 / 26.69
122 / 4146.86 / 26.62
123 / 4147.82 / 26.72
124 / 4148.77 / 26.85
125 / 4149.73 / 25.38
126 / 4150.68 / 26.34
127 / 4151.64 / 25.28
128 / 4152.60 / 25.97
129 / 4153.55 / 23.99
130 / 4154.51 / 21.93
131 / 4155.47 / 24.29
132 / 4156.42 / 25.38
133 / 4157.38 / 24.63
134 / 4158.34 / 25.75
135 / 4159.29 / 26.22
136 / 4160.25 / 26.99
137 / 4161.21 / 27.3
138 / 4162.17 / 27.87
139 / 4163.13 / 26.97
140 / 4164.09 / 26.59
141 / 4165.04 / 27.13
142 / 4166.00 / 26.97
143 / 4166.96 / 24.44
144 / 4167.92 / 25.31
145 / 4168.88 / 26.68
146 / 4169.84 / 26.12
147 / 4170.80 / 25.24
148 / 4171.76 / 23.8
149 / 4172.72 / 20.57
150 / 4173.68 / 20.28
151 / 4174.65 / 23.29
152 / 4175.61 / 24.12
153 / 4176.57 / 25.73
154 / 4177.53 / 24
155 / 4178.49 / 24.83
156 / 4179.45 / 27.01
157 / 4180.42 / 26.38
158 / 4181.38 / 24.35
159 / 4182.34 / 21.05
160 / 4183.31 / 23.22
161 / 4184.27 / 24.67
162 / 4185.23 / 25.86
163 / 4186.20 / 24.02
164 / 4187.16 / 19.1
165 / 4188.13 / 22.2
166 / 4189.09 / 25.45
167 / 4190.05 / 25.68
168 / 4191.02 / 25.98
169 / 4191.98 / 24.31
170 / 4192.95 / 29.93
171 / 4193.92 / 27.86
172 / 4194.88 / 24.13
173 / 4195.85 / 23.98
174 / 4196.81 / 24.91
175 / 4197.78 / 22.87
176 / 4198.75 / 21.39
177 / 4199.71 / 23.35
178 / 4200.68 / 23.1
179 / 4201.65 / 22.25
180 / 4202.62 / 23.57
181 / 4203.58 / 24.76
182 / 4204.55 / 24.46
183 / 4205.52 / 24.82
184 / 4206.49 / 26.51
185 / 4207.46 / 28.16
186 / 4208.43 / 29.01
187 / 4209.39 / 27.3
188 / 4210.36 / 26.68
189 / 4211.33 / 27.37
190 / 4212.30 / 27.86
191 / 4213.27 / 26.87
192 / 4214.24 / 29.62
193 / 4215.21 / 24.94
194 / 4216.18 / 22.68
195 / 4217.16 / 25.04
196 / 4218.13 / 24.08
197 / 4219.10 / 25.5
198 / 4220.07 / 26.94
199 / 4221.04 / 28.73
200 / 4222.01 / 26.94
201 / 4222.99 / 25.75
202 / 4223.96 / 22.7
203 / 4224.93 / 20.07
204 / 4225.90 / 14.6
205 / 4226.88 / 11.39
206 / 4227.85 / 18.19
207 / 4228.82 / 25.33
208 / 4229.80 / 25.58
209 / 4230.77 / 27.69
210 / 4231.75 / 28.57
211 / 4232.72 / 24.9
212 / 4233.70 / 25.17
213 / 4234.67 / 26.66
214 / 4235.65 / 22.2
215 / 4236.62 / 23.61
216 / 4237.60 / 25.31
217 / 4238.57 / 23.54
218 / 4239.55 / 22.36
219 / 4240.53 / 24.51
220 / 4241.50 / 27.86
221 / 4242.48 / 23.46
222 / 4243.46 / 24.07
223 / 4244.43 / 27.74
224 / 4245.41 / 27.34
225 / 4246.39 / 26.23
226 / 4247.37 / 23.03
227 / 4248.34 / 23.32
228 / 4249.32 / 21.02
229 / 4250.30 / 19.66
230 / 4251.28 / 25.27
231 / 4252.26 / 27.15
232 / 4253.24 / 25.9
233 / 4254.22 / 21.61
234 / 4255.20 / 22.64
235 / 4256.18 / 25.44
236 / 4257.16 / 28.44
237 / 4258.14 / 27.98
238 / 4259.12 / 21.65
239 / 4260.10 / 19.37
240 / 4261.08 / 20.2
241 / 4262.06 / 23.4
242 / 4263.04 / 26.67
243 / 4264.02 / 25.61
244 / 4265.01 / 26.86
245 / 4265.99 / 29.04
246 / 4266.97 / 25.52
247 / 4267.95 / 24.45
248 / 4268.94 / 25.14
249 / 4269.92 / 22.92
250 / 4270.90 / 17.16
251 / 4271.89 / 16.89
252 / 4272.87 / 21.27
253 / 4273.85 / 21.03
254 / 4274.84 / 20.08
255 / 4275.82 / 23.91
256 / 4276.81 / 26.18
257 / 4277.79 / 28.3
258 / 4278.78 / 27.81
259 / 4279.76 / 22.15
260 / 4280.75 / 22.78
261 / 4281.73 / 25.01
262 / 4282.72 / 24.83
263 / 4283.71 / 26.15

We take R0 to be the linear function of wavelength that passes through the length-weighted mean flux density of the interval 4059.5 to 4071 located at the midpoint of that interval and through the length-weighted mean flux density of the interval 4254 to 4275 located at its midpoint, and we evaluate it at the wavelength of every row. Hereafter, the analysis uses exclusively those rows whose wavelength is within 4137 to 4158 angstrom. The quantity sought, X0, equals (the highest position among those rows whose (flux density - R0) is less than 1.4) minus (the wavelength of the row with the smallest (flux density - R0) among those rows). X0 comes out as 14.3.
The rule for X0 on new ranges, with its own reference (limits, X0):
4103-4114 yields 1.9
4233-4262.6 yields 2.0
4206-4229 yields 1.0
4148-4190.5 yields 1.0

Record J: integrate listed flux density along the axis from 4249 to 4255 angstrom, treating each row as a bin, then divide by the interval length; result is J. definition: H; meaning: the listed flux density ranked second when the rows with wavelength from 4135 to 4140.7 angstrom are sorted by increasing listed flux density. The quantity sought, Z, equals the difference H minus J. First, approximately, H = 26.15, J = 23.4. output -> 3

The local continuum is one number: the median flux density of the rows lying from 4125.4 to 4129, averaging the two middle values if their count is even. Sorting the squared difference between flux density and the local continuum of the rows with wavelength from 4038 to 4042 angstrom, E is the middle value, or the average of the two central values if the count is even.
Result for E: 1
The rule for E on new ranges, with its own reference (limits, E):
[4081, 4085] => 3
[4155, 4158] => 0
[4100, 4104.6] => 28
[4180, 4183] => 1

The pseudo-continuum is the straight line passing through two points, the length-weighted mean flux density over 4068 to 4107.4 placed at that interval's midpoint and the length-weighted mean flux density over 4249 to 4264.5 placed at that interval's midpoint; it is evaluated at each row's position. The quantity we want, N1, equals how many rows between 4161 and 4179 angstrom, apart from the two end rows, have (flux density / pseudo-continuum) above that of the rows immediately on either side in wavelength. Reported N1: 4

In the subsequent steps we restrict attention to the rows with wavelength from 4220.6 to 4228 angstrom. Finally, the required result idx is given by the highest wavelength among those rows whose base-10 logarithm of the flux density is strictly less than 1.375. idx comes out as 4227.85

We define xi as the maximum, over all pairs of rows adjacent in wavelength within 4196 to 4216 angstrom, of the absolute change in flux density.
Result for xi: 4.7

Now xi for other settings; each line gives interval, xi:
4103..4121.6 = 4.3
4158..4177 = 3.2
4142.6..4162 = 3.1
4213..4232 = 7.1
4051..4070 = 3.8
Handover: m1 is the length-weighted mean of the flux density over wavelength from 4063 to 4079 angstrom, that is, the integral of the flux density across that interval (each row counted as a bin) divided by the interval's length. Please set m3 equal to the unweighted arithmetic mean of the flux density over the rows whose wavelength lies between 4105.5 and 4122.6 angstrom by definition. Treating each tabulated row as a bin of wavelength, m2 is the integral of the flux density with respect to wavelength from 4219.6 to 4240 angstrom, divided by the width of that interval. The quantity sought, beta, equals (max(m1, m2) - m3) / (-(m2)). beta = 0.135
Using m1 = 22.7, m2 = 23.6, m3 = 26.8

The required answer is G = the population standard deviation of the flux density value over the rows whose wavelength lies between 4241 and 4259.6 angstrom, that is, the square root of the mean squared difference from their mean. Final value 2.6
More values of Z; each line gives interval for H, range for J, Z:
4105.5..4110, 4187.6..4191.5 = 0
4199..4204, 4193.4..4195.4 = -3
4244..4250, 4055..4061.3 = -1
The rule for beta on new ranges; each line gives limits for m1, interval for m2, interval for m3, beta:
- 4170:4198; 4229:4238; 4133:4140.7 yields 0.029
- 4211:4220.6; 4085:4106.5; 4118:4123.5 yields -0.003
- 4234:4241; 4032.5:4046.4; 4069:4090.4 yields 0.033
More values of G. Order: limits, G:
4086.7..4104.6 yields 4.1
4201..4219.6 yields 2.0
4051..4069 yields 2.4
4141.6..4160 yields 2.0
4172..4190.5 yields 2.2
